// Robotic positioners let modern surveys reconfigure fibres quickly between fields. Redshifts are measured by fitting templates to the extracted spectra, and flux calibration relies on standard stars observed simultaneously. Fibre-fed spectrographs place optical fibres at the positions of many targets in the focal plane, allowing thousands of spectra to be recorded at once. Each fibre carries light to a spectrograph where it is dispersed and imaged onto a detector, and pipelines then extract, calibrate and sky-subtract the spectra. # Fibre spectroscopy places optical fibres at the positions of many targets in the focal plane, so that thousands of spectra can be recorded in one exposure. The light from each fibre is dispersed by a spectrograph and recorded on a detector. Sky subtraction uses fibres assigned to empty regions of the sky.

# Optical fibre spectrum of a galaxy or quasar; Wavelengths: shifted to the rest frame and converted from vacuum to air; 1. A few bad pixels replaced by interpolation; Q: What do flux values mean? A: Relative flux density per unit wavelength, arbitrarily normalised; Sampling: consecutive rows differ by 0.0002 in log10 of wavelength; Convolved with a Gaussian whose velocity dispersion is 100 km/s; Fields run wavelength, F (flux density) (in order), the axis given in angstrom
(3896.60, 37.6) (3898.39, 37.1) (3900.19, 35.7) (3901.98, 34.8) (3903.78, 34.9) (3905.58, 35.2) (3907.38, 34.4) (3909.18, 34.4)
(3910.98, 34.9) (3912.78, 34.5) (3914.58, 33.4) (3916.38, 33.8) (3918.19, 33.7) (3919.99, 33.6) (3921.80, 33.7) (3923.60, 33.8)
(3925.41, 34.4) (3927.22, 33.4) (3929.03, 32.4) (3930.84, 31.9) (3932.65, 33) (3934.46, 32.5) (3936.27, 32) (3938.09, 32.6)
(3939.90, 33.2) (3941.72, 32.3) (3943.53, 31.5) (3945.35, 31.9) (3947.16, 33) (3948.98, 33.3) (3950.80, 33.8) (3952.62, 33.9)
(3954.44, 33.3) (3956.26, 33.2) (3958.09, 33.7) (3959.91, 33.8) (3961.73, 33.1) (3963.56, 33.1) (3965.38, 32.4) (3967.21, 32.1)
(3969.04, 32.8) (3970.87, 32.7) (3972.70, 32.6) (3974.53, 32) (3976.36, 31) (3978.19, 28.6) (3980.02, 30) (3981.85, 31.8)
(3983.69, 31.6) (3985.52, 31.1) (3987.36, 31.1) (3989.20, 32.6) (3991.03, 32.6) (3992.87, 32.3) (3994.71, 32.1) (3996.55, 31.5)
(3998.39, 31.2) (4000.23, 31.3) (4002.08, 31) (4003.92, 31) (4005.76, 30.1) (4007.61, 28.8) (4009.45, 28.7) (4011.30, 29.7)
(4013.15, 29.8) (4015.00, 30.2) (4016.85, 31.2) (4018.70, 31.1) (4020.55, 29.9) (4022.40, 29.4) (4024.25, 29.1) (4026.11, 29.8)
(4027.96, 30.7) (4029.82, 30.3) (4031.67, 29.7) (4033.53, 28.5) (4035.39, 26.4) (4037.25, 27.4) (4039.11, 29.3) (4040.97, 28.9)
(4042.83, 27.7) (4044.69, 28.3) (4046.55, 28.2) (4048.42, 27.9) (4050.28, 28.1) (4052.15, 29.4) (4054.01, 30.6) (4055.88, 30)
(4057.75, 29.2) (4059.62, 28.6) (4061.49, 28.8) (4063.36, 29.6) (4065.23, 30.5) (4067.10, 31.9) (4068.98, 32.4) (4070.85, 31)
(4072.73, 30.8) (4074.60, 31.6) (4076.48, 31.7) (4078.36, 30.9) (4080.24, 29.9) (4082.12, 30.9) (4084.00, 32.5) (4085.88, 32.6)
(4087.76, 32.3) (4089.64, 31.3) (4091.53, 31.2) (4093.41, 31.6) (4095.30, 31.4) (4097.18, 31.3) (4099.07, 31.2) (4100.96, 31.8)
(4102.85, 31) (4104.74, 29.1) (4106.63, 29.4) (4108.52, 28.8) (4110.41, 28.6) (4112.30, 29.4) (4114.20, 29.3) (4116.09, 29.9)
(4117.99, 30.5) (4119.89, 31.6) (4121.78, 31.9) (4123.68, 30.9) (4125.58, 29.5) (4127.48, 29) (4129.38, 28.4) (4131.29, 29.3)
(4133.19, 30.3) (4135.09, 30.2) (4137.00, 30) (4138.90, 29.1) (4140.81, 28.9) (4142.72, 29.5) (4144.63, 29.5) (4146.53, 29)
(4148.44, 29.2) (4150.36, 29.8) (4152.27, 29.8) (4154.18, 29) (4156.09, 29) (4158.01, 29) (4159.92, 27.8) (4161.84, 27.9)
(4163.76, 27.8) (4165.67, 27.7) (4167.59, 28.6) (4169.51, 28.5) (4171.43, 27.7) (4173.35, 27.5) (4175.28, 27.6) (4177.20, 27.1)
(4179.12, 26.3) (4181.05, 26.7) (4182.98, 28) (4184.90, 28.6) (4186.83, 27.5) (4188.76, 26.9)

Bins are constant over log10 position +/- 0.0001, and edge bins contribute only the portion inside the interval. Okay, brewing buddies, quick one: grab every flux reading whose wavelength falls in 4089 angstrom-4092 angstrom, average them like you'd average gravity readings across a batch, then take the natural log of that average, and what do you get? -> 3.44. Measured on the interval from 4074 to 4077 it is 3.45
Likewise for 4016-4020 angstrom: 3.44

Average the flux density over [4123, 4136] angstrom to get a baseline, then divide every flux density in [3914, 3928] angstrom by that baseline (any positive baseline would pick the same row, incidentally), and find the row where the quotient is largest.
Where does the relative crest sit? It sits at 3925.41 angstrom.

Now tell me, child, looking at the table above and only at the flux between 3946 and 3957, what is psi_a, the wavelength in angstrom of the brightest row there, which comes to 3952.62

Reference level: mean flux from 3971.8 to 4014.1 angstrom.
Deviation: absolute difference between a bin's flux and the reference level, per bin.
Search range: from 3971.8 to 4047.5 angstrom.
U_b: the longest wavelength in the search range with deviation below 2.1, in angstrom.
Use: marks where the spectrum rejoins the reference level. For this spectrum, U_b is 4040.97 angstrom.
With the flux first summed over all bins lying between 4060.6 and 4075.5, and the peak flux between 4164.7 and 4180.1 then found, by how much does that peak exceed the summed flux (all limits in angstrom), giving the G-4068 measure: -218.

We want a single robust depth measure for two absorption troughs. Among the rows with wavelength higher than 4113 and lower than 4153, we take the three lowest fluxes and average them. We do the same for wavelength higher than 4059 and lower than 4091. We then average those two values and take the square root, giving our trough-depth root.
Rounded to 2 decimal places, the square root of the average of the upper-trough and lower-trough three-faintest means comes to 5.37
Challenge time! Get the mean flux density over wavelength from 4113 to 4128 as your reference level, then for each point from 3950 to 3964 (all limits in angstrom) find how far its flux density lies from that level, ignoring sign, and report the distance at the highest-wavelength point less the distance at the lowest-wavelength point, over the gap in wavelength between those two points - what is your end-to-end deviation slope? -0.055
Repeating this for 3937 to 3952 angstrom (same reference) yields 0.094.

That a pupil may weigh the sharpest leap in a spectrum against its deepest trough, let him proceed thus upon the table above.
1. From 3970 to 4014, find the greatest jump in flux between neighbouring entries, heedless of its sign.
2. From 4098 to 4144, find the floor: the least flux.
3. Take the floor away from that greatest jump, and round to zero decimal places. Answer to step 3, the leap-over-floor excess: -26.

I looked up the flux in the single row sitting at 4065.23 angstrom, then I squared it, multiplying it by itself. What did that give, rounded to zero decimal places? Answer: 930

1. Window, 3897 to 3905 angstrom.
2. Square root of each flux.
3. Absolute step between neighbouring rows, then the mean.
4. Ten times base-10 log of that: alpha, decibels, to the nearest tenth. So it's -11.8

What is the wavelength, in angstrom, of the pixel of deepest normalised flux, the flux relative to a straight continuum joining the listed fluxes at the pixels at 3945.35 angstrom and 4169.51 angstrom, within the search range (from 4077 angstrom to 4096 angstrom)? 4080.24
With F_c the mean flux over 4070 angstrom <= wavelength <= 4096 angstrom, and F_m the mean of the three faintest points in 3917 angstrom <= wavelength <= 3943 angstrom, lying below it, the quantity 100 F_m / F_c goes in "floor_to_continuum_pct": 102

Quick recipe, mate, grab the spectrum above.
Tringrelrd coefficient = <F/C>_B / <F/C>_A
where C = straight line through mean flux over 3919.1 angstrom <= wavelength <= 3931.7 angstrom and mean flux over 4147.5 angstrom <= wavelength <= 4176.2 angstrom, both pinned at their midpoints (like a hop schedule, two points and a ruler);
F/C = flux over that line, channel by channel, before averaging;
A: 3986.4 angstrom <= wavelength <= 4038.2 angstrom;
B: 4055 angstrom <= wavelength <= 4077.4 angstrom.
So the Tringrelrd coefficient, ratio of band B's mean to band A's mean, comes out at 1.05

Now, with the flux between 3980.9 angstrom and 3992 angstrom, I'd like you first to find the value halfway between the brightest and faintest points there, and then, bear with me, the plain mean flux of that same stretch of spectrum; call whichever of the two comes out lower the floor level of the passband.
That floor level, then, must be 31.8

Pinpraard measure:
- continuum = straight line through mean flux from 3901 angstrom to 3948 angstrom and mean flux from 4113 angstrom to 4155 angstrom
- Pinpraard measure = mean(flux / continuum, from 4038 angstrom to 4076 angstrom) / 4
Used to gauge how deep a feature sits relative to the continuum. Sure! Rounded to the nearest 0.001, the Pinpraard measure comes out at 0.238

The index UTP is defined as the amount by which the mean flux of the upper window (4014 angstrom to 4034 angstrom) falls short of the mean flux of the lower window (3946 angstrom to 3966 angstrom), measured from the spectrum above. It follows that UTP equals 3.3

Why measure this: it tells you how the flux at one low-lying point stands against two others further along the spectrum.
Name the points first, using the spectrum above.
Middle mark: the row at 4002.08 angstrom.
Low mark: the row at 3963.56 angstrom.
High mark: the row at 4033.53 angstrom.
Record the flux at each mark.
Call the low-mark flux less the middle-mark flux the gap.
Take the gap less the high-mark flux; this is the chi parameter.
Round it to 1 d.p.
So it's -26.4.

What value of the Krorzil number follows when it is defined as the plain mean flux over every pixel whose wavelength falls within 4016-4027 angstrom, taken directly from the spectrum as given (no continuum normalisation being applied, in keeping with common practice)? 30.1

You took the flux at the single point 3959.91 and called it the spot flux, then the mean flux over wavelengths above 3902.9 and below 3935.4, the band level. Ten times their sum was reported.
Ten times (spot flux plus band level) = 676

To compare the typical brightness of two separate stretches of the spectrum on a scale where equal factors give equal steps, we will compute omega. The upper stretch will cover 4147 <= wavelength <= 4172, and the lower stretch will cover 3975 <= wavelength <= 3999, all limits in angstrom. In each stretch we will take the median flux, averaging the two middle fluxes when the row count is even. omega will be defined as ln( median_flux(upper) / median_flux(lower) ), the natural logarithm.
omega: -0.097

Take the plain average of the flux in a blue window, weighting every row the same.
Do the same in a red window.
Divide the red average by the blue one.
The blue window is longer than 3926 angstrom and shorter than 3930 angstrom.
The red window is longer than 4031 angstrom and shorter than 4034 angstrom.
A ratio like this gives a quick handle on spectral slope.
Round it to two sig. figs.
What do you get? 0.88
